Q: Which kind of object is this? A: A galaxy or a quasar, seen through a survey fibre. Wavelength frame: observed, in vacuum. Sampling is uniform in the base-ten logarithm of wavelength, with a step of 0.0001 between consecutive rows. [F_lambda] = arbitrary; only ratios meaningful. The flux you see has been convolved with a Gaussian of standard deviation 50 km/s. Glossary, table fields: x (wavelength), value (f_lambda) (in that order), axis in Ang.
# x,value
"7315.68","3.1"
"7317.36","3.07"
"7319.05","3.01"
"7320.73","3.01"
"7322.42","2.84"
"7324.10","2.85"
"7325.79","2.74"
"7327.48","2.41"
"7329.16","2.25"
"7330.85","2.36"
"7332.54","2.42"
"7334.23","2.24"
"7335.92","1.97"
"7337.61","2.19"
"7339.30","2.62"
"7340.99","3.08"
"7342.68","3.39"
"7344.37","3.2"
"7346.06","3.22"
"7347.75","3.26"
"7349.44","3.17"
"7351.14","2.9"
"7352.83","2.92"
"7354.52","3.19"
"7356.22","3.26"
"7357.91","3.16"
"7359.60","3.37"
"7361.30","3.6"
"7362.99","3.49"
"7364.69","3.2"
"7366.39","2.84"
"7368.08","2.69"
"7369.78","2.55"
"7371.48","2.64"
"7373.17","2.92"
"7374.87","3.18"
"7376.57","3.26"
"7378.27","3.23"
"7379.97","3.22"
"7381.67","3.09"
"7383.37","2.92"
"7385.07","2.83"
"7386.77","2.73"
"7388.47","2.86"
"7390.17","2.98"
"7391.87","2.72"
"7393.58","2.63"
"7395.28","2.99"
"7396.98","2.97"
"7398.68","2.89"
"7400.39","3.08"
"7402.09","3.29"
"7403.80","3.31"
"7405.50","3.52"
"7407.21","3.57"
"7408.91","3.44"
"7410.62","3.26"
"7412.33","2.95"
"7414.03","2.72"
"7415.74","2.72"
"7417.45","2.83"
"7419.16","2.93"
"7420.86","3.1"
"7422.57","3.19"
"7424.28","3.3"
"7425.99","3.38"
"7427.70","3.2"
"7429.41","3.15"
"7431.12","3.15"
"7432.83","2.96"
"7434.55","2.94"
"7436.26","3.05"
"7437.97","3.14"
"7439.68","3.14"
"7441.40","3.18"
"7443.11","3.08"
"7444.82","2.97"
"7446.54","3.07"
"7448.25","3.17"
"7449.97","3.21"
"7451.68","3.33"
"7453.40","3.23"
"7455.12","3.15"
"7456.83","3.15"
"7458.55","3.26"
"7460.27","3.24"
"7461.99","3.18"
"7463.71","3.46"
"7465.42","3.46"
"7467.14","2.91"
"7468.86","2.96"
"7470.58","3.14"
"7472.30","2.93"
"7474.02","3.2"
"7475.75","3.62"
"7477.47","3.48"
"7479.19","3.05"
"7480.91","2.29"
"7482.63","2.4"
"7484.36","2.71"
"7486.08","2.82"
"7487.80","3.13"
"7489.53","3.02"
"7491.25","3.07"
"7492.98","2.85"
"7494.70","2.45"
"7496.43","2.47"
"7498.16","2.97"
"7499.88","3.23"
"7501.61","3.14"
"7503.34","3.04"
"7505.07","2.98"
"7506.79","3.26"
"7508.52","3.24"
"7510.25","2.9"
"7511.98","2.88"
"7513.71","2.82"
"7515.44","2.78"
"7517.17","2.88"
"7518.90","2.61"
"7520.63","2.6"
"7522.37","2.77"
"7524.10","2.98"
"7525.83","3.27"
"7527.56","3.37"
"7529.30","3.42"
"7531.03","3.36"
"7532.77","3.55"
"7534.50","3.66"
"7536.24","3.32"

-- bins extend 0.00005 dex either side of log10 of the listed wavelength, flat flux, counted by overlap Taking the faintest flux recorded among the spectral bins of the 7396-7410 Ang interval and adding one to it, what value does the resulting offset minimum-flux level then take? 3.89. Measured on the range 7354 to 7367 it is 3.84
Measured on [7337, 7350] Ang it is 3.19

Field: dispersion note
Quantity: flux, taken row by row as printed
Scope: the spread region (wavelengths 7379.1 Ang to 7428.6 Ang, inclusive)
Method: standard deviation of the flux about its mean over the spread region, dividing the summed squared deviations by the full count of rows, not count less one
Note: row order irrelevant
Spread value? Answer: 0.25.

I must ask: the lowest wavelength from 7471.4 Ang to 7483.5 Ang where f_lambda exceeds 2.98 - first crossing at 7474.02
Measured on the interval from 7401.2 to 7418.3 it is 7402.09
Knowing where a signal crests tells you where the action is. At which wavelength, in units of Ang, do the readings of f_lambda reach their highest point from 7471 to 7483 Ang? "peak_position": 7475.75 Ang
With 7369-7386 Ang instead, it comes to 7376.57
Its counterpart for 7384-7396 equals 7395.28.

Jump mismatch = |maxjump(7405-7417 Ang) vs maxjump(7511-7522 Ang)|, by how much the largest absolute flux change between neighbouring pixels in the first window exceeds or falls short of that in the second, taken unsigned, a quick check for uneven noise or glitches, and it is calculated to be 0.04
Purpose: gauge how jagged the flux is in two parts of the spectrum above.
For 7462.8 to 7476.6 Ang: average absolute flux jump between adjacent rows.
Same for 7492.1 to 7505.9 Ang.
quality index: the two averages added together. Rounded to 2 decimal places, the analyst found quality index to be 0.44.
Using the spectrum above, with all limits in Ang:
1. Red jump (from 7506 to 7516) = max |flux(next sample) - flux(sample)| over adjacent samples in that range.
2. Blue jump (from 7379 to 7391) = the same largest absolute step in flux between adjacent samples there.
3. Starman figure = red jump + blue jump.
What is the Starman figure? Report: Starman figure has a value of 0.51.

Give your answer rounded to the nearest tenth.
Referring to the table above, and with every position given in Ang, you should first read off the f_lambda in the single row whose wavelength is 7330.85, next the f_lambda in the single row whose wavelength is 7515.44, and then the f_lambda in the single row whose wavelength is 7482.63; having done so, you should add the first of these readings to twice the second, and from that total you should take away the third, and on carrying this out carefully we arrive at 5.5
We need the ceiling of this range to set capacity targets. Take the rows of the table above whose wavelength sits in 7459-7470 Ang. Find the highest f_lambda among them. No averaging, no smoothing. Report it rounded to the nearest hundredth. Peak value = 3.46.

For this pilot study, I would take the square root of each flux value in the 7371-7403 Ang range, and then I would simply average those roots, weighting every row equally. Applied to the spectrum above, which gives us 1.72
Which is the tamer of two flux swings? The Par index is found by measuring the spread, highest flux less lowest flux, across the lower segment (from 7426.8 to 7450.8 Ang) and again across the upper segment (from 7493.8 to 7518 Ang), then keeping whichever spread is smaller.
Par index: 0.27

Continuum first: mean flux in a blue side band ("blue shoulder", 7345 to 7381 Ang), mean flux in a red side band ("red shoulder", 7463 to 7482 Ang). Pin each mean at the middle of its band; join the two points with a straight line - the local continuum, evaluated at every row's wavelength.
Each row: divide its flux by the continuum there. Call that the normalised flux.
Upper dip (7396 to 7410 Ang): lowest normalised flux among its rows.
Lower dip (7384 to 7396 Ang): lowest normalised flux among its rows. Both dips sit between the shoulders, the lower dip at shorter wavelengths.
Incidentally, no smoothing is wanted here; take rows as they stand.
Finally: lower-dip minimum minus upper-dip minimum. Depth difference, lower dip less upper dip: -0.083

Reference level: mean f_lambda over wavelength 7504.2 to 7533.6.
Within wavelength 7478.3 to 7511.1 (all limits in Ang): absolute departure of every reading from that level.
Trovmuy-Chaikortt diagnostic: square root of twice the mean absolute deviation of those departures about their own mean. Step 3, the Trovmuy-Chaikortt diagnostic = 0.60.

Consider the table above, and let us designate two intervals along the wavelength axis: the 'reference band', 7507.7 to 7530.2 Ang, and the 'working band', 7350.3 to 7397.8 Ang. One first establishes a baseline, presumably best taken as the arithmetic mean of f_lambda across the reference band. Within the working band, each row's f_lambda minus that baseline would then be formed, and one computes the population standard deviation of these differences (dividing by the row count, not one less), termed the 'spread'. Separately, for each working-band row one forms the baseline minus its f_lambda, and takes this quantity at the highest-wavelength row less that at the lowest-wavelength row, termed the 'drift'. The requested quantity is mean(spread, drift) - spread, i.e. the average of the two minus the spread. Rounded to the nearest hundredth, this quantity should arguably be -0.17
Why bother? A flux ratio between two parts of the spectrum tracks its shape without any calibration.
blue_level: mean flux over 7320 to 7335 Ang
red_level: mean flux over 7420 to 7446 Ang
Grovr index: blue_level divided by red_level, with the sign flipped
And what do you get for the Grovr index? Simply -0.82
